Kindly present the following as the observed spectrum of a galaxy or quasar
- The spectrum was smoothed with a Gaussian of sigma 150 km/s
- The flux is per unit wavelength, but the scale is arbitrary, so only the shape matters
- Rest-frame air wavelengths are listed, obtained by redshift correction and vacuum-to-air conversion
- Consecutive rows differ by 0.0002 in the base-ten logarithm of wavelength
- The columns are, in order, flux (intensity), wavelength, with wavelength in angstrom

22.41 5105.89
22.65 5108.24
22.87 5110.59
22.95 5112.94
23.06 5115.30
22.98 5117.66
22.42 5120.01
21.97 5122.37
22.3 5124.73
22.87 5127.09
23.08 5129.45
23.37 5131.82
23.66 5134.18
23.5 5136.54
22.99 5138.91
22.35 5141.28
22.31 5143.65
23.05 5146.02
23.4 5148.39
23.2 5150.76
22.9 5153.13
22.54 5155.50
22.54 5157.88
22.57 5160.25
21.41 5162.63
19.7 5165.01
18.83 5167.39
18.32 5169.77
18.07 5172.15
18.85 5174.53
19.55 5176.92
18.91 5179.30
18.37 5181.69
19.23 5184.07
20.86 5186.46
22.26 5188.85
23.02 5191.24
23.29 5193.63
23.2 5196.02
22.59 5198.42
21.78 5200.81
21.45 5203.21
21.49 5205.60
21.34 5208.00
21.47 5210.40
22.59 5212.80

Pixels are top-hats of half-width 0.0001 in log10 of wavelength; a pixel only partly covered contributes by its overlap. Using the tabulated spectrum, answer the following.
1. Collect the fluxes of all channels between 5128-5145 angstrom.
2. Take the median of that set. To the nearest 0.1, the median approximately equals 23.1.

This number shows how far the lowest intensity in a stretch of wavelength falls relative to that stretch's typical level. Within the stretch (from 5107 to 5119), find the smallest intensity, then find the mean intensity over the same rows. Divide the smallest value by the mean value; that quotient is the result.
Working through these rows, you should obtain 0.989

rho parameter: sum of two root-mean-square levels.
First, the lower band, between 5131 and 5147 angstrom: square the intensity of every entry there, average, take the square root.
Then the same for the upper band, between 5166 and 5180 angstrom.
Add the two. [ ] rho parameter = 42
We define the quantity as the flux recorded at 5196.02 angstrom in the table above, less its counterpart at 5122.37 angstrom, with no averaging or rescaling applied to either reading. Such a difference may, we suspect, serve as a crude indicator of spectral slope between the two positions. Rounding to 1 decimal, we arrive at 1.2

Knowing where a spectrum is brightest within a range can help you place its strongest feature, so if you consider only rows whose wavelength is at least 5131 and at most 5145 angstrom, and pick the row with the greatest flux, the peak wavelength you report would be 5134.18 angstrom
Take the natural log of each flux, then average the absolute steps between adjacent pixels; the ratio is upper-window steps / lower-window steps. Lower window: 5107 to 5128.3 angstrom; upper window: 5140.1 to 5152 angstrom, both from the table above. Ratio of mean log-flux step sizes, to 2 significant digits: 1.1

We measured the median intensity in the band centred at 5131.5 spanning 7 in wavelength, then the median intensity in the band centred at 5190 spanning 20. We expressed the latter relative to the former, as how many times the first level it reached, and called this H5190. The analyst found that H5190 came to 0.96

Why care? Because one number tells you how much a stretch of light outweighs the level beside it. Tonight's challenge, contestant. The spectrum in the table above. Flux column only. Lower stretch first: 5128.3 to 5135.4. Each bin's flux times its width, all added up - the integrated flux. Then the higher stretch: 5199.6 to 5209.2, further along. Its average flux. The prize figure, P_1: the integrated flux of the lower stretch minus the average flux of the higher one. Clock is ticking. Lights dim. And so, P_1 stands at 144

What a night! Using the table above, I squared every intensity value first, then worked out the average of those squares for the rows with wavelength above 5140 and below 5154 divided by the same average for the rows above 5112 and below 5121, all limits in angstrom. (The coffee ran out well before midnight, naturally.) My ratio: 1.00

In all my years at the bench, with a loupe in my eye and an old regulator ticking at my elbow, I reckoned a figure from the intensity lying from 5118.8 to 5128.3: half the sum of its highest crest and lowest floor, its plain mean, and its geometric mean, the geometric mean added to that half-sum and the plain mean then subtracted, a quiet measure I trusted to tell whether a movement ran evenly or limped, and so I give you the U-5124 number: 22.4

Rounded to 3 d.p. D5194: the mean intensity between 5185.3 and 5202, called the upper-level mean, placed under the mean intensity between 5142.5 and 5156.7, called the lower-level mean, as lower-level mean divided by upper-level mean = 1.021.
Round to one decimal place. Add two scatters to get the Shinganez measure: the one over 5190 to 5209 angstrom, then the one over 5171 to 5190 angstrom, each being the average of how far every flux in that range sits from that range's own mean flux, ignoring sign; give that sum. 1.8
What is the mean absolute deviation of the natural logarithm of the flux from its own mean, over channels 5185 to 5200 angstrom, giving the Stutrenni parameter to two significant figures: 0.029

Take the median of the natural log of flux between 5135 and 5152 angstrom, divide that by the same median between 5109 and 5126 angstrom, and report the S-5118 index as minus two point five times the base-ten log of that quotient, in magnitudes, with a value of -0.003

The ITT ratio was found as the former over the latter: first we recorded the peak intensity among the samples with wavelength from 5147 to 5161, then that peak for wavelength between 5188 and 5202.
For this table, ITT 1.00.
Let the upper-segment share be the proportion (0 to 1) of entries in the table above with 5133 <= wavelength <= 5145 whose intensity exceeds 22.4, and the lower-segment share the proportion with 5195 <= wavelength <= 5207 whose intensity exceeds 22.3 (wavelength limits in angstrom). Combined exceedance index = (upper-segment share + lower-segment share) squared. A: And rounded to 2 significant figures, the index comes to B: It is 1.0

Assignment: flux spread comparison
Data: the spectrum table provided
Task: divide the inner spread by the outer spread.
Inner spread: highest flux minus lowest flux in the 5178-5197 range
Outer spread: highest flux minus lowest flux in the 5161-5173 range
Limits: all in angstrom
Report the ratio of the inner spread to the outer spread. 1.5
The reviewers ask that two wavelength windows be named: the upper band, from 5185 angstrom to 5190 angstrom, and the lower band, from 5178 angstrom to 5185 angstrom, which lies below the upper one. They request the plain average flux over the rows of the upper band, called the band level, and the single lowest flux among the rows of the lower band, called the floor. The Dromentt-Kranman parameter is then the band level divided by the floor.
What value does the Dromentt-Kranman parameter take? 1.17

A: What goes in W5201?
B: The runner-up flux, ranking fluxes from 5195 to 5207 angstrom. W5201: 22.59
